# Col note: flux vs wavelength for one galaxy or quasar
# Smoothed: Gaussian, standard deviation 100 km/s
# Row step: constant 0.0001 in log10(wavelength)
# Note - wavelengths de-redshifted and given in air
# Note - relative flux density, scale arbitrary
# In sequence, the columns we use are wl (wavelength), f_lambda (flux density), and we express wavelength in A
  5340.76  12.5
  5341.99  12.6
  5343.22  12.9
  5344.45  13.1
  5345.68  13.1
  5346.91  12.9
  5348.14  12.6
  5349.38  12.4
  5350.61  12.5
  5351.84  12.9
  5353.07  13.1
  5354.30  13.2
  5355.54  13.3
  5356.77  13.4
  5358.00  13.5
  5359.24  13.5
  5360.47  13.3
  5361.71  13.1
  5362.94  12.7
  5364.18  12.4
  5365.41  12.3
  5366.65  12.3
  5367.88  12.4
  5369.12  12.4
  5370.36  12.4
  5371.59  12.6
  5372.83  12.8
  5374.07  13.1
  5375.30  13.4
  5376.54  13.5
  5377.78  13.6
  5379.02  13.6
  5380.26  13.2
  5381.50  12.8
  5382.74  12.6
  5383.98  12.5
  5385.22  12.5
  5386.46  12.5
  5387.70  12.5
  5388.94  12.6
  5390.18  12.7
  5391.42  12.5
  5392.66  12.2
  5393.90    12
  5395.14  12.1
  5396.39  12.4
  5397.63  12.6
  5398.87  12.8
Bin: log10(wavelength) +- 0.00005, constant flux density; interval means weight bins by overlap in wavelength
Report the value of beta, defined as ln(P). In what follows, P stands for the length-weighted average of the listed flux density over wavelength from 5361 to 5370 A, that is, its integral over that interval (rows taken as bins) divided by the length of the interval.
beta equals 2.53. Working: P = 12.5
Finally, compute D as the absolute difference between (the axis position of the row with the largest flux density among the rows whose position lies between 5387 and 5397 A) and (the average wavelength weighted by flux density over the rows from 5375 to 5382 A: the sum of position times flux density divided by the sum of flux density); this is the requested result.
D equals 11.8 A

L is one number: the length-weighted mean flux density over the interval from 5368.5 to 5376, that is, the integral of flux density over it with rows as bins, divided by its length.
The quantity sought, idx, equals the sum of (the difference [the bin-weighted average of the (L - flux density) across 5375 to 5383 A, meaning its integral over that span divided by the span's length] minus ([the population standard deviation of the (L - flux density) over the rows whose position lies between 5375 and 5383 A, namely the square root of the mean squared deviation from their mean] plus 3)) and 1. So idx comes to -2.8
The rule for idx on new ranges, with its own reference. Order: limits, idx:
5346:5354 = -2.2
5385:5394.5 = -1.9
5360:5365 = -2.4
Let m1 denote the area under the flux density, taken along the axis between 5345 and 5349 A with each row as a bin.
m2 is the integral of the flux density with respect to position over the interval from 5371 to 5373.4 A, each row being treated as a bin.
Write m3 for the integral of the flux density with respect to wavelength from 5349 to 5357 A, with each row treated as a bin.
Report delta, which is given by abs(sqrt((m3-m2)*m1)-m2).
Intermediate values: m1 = 51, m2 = 30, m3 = 104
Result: 31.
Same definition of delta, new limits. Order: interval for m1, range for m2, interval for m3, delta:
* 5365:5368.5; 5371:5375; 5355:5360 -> 26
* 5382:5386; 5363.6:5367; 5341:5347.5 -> 4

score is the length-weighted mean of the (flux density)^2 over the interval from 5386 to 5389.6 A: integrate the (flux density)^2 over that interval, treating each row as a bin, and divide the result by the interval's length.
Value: 157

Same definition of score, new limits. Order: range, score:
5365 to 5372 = 154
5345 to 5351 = 162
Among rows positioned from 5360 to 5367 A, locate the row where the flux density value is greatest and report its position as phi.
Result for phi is 5360.47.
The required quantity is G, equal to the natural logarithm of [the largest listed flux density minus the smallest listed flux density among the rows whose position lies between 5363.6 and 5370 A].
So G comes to -2.3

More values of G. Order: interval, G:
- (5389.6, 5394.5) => -0.4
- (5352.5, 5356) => -1.6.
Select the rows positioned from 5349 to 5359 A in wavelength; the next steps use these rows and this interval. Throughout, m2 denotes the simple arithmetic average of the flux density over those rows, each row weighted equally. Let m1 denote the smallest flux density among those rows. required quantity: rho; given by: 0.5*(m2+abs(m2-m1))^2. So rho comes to 94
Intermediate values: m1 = 12.4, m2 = 13.0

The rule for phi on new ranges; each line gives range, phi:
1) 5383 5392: 5390.18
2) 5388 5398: 5390.18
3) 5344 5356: 5355.54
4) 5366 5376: 5375.30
